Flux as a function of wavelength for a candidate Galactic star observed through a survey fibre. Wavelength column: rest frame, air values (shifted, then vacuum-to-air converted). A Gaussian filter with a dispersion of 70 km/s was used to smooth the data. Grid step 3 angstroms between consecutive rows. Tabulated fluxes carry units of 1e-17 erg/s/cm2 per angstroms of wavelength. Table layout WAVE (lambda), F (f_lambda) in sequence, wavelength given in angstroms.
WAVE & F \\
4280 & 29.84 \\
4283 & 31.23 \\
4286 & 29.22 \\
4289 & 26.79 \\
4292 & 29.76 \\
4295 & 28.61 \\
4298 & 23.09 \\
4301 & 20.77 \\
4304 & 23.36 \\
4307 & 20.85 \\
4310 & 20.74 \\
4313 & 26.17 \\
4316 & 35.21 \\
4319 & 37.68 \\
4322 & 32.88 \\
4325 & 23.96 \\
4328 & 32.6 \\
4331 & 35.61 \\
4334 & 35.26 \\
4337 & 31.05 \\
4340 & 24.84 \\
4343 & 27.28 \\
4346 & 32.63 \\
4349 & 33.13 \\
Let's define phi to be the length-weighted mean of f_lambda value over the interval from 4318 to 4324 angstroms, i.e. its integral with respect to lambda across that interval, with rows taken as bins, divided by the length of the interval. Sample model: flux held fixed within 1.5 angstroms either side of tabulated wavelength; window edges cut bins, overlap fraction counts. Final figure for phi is 34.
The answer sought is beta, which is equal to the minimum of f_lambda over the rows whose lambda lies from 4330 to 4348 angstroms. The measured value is 24.84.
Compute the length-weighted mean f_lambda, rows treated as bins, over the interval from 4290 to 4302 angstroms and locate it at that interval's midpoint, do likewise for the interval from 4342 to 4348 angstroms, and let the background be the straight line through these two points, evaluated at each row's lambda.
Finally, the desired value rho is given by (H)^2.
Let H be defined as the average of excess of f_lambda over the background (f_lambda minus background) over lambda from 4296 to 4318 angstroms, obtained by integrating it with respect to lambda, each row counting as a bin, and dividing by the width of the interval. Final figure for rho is 5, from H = -2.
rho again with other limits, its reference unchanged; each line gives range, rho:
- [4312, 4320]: 30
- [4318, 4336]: 17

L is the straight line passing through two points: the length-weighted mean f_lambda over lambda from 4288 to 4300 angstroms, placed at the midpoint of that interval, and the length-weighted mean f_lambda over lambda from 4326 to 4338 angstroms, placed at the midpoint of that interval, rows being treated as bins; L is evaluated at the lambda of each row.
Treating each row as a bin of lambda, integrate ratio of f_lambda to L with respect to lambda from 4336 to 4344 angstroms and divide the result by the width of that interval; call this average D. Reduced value 0.79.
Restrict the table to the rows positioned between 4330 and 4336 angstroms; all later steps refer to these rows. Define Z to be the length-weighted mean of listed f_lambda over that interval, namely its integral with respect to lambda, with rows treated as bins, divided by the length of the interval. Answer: 35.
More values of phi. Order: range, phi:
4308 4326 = 29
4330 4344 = 31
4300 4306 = 22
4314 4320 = 35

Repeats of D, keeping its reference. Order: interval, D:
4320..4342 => 0.94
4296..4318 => 0.85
